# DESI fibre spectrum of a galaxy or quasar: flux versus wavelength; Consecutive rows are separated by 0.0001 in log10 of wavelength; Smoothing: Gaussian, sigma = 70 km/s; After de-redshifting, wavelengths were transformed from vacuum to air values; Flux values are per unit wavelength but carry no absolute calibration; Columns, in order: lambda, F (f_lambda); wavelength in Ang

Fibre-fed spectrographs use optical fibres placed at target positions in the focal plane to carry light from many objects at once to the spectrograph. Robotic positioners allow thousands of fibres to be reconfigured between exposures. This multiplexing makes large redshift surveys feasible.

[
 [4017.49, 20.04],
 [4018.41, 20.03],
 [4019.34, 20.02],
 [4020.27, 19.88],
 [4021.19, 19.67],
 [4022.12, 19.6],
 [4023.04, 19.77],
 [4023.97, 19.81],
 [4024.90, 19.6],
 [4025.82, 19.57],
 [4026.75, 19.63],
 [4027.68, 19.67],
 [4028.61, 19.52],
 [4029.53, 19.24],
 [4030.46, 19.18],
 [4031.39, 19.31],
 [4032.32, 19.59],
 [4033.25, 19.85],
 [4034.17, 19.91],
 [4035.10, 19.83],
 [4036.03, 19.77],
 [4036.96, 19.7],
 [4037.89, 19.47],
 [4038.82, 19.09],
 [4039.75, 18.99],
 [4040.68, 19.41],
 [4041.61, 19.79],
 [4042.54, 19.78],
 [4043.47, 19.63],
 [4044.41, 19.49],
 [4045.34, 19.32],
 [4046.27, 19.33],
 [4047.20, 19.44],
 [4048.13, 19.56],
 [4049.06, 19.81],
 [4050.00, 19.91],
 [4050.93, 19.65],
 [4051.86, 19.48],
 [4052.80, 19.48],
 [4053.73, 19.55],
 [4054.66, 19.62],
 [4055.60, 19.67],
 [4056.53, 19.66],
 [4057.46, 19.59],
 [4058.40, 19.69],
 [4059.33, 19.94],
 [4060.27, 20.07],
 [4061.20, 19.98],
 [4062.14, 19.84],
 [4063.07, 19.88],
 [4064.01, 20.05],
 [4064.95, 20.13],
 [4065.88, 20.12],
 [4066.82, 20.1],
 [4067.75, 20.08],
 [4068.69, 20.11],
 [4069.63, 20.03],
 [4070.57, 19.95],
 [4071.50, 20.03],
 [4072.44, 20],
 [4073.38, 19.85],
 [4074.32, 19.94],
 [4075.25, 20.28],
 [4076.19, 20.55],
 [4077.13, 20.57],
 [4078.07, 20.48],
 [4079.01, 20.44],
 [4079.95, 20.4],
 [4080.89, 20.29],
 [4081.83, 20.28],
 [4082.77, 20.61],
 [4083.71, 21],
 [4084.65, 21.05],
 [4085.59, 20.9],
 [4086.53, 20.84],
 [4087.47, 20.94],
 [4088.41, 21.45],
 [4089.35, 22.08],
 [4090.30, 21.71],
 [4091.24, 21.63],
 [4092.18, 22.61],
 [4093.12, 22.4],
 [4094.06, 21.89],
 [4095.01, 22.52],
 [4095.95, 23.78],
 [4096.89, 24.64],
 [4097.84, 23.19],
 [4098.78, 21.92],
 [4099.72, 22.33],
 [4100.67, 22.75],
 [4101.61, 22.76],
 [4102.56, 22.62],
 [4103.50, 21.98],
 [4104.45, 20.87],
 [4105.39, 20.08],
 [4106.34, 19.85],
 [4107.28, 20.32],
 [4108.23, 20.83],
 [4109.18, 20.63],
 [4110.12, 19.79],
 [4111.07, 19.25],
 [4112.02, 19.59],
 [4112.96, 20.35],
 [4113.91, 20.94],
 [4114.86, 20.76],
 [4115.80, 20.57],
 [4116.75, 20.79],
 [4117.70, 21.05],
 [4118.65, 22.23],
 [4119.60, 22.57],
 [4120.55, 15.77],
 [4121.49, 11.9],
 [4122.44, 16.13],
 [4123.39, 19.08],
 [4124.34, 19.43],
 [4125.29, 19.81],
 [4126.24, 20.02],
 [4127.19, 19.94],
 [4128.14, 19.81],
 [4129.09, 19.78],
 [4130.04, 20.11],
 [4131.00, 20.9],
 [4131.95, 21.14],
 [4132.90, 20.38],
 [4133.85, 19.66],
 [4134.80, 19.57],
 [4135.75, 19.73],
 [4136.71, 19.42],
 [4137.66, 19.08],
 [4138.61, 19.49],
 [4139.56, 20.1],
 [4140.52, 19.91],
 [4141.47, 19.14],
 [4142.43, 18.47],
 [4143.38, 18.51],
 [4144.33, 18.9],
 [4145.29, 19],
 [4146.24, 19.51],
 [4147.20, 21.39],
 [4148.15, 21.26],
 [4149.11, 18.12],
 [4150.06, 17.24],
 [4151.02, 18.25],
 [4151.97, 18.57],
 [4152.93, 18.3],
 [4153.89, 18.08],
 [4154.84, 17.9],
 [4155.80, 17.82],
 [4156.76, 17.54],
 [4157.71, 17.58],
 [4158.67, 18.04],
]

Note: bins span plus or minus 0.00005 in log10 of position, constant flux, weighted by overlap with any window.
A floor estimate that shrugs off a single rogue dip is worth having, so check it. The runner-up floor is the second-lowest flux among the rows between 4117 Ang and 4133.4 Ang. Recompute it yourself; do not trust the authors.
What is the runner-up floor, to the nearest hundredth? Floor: 15.77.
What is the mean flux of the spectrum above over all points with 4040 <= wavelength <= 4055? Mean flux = 19.6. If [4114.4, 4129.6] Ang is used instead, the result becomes 19.4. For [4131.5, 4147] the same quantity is 19.5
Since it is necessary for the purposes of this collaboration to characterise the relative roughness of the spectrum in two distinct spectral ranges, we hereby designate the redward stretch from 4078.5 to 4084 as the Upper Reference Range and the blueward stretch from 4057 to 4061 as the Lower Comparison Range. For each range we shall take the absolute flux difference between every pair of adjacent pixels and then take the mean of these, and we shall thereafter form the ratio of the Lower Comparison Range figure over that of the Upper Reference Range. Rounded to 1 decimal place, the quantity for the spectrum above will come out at 0.9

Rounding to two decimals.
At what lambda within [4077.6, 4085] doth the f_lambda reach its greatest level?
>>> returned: 4084.65 Ang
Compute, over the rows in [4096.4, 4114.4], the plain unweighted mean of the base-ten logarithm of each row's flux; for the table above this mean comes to 1.327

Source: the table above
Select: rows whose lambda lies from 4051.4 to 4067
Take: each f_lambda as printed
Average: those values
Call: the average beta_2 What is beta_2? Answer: 19.8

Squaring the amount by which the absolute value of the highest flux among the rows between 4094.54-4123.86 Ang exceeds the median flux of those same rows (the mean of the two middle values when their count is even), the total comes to 15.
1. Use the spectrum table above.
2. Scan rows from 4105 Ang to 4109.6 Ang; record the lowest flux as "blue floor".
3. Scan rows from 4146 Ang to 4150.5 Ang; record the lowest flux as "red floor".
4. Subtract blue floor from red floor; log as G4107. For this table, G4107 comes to -2.6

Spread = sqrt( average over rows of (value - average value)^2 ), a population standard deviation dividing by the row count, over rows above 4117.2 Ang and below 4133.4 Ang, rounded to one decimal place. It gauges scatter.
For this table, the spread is 2.5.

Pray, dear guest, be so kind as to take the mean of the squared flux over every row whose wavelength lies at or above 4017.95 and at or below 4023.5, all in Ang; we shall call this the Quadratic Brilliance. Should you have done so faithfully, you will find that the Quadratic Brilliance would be 393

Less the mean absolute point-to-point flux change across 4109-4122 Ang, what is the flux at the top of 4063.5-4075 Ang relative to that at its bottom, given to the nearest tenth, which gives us -1.3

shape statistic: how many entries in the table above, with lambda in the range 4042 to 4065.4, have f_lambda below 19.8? 16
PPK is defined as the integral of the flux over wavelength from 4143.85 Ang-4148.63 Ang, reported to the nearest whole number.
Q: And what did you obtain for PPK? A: 96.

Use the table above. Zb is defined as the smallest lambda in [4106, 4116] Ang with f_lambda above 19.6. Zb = 4106.34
